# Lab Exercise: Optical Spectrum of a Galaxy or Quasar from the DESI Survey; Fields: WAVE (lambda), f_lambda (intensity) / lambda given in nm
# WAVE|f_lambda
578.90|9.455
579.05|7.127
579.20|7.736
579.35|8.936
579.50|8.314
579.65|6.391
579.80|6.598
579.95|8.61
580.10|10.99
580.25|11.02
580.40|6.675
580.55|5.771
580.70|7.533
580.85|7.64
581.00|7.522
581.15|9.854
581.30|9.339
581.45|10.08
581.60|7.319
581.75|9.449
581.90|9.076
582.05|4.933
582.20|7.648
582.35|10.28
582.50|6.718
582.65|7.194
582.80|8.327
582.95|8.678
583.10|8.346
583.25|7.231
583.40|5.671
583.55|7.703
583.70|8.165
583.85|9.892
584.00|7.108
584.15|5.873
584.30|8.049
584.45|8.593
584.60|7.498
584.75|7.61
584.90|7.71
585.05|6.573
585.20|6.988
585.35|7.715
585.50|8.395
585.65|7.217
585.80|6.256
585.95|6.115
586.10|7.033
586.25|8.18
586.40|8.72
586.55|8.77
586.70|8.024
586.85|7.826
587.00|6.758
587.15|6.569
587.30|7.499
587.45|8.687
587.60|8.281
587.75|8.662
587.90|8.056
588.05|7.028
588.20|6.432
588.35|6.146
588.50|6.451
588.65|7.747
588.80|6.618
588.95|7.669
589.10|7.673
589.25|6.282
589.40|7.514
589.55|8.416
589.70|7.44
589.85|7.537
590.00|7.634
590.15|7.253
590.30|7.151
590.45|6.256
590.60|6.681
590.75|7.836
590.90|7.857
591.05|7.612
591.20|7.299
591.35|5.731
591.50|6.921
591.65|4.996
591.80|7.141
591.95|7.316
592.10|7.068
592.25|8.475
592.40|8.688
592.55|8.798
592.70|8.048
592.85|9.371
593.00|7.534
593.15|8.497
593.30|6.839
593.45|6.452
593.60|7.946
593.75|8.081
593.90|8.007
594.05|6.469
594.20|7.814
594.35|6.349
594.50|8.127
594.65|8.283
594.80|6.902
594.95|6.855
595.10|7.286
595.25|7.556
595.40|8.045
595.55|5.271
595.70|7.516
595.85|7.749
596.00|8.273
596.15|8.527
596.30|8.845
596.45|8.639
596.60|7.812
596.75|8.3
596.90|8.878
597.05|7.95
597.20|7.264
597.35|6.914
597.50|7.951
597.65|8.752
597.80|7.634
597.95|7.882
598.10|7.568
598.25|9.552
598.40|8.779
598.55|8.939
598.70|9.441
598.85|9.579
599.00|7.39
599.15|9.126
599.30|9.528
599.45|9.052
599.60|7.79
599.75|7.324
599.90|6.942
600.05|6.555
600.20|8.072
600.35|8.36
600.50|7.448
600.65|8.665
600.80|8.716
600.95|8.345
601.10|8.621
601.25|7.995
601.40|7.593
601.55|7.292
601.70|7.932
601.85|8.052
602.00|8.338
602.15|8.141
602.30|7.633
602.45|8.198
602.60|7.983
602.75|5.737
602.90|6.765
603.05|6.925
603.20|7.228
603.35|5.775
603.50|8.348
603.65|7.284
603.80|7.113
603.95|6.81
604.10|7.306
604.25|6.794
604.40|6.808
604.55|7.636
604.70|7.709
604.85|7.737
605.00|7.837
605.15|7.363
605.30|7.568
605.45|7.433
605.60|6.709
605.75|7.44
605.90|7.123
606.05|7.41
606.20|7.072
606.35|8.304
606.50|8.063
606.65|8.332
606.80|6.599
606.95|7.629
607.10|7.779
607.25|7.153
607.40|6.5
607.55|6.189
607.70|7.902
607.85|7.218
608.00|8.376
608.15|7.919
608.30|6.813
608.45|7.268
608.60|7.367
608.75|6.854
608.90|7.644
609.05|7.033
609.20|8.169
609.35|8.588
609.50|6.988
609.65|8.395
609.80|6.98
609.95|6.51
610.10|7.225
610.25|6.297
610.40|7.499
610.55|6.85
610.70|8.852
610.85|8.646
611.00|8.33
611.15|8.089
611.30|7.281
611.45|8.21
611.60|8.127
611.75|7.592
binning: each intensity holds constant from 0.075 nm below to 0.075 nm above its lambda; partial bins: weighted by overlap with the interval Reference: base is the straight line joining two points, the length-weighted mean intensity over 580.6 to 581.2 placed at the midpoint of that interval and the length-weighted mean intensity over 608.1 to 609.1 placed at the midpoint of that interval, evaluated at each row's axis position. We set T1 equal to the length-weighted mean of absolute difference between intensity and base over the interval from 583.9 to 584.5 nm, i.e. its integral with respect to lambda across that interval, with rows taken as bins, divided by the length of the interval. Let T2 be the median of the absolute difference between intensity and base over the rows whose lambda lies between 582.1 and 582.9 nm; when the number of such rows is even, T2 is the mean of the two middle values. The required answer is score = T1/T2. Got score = 1.3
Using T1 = 0.97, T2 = 0.7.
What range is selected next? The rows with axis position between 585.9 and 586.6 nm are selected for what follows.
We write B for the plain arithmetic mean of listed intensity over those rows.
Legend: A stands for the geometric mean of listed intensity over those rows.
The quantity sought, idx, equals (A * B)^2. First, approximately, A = 7.7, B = 7.8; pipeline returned 3565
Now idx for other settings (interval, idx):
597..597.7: 3614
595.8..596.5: 4984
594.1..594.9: 3123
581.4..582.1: 4191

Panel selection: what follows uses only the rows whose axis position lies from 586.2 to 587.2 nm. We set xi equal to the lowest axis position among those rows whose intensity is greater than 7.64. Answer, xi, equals 586.25 nm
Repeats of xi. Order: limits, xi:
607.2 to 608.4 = 607.70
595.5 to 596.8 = 595.85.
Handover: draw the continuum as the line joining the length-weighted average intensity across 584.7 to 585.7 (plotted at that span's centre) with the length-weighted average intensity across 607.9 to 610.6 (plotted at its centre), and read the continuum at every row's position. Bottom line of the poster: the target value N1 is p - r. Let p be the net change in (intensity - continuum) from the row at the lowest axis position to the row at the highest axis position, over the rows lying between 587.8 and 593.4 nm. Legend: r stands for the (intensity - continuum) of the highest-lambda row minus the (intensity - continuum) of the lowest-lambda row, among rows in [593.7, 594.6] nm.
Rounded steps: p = -1.2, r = 0.0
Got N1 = -1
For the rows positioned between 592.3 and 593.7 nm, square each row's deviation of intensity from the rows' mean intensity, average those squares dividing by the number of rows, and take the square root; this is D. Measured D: 0.89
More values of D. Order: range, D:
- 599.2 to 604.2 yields 0.85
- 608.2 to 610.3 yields 0.66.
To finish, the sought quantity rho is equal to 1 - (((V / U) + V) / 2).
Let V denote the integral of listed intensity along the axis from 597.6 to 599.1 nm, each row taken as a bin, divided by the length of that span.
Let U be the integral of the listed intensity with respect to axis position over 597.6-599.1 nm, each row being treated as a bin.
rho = -3.61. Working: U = 12.8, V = 8.6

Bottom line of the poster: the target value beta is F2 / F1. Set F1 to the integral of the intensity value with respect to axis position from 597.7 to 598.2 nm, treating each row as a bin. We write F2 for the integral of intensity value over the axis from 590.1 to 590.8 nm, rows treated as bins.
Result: 1.2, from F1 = 4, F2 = 4.9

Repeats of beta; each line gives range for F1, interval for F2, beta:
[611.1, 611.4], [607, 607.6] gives 1.8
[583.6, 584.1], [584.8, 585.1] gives 0.5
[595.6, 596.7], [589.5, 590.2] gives 0.6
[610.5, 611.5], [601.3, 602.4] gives 1.1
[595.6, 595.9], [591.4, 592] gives 1.8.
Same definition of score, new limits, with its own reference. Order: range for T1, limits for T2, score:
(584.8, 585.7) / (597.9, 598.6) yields 0.5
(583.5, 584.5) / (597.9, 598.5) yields 1.1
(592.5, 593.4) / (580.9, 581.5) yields 0.5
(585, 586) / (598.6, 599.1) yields 0.5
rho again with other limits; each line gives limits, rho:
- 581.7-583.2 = -3.35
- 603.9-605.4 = -3.02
